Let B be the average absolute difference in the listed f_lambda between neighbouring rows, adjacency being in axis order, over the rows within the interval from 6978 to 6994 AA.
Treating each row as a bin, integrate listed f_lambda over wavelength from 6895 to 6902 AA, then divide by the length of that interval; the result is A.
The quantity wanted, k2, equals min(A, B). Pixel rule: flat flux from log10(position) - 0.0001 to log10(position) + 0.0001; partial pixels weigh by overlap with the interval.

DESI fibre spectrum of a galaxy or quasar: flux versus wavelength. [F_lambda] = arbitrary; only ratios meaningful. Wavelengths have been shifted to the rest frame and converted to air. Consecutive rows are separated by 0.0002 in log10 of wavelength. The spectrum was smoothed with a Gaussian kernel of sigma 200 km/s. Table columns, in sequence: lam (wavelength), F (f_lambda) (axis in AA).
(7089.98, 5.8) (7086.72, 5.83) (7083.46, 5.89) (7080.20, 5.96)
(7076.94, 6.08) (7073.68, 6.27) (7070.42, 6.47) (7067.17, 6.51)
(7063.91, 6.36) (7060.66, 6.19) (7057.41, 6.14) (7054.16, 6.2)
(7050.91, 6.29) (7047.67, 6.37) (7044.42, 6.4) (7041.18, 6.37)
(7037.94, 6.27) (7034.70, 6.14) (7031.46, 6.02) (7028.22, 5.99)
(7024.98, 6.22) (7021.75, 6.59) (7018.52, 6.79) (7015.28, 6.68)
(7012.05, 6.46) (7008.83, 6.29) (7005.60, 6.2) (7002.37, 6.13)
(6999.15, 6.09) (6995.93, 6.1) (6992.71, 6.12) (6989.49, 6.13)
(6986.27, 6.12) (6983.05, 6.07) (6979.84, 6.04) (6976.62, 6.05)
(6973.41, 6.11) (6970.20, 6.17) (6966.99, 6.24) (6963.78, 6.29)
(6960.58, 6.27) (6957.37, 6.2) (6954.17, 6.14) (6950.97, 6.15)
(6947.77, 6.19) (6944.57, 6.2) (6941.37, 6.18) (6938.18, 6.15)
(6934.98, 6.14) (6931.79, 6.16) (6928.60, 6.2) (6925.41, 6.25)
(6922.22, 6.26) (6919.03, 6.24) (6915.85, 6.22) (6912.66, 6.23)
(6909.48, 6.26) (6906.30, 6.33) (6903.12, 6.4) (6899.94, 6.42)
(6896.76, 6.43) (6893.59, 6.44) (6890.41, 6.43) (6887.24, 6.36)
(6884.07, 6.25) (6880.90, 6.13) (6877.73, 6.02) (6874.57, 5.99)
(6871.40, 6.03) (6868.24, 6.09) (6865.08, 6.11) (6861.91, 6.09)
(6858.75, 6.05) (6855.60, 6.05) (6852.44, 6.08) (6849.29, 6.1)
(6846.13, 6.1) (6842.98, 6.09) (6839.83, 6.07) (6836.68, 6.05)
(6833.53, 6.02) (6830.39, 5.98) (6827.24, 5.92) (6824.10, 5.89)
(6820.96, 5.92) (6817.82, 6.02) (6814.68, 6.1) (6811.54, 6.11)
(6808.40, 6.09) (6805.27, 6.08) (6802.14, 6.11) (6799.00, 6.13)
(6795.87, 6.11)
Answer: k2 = 0.025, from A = 6.42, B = 0.025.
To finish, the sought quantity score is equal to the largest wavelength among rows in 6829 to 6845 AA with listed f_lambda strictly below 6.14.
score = 6842.98 AA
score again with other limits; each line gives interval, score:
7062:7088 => 7086.72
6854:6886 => 6880.90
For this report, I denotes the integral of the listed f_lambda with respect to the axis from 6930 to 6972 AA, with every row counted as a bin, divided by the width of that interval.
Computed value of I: 6.19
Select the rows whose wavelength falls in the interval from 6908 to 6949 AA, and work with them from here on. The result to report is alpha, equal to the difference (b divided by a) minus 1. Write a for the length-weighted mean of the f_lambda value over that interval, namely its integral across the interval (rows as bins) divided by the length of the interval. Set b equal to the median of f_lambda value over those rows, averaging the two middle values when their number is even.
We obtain -0.001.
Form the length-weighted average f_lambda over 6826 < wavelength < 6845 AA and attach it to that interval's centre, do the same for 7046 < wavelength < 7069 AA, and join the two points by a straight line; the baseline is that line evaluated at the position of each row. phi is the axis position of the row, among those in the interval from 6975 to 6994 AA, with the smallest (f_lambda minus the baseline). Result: 6979.84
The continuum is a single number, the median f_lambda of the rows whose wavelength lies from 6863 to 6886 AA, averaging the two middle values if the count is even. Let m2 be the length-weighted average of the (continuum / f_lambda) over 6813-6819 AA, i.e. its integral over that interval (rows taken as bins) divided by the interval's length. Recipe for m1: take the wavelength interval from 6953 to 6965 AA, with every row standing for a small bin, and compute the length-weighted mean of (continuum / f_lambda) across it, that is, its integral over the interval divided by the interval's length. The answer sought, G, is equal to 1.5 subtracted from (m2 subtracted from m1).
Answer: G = -1.53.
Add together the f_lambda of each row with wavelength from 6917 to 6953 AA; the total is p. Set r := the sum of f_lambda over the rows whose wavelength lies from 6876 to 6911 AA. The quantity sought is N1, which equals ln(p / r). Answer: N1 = -0.020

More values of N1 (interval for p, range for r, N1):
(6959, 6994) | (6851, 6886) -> 0.011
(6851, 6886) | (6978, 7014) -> -0.013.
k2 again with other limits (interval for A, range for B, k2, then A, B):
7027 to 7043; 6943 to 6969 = 0.037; 6.17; 0.037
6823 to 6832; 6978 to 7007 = 0.030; 5.94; 0.030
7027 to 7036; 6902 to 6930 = 0.035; 6.05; 0.035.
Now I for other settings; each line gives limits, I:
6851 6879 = 6.06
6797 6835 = 6.03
